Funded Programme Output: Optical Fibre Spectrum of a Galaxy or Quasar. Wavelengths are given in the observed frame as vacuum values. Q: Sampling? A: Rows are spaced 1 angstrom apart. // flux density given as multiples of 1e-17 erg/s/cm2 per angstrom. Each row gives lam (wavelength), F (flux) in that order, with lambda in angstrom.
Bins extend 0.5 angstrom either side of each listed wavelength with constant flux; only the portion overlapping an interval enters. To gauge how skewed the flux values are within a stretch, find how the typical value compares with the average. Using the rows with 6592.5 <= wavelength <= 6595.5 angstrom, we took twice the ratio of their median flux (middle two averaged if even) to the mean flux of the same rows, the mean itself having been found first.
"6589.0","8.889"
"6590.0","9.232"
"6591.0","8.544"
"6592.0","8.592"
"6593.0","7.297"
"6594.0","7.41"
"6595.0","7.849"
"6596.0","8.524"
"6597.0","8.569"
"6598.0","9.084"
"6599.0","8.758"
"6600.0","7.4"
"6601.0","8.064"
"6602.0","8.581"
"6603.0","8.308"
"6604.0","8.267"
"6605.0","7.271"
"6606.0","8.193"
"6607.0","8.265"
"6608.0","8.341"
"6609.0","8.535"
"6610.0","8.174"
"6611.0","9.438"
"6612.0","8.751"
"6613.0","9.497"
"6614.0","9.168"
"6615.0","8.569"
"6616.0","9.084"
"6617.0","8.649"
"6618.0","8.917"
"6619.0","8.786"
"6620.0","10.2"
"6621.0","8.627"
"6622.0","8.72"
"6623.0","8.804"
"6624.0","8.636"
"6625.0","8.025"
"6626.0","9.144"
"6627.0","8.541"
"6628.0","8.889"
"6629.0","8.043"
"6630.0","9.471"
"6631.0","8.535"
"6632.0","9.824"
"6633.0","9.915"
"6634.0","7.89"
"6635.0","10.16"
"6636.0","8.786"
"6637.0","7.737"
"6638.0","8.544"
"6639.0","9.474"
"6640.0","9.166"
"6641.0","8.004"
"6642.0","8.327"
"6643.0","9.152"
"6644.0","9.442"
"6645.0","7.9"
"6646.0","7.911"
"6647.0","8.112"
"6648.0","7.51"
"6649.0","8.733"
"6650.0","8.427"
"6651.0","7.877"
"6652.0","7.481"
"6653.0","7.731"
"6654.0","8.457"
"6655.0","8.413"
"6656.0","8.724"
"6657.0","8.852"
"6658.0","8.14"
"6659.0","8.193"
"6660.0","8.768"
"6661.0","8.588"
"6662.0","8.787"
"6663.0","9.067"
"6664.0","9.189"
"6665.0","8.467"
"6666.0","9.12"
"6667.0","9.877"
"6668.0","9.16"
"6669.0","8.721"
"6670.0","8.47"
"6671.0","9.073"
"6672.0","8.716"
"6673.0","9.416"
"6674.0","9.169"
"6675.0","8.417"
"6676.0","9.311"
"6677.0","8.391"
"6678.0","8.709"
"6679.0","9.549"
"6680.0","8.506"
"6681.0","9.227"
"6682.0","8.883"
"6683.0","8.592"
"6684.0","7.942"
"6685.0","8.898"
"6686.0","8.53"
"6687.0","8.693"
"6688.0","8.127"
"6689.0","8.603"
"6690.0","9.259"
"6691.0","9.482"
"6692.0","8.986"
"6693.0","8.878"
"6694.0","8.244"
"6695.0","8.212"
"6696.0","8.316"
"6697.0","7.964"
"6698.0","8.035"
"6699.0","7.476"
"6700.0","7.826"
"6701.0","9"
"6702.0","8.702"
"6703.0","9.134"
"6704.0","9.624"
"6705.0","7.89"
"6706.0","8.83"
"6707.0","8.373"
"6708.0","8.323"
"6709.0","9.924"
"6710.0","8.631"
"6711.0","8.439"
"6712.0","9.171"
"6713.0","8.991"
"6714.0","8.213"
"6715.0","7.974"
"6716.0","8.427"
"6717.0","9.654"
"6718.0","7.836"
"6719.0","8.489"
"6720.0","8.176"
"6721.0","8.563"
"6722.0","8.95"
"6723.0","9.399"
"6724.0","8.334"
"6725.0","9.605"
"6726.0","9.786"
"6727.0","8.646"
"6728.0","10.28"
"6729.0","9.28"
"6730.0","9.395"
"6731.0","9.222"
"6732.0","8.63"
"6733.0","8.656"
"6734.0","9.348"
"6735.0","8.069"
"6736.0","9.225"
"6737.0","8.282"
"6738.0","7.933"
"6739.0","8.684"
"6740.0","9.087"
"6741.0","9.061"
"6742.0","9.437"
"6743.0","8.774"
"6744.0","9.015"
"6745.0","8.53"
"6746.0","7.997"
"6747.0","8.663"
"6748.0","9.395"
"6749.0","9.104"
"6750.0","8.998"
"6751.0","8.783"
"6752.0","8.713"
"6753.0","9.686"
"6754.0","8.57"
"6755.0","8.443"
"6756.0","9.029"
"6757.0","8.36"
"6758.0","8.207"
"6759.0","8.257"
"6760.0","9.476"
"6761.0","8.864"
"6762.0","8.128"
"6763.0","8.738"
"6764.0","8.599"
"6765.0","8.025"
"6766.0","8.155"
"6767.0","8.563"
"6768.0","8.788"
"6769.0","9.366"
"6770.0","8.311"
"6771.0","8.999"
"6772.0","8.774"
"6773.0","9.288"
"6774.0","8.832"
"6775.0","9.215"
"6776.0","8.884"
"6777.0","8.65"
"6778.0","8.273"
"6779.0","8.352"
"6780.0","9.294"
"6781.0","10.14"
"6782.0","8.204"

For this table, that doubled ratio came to 1.97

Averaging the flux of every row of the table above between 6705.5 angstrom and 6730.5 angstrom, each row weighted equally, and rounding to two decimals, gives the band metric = 8.87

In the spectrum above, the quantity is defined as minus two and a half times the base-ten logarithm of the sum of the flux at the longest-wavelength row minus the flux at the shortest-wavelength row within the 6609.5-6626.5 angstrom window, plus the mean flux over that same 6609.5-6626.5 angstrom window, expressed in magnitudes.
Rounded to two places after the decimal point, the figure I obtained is -2.49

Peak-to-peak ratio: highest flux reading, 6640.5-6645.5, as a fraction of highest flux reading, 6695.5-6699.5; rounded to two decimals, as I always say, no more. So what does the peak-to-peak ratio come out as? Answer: 1.14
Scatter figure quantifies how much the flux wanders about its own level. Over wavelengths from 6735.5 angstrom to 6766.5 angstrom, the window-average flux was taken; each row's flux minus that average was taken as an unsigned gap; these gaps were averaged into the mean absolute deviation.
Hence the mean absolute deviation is 0.382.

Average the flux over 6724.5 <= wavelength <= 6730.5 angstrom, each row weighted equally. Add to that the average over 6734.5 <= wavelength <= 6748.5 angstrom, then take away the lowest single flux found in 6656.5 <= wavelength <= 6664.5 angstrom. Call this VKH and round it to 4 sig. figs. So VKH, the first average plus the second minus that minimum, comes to 10.08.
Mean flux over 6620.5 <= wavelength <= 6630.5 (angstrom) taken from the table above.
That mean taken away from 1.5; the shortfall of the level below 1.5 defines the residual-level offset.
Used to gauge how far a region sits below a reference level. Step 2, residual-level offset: -7.19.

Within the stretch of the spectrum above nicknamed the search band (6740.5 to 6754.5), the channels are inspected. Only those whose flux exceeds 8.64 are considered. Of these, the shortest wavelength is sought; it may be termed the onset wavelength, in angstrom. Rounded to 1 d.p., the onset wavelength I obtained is 6741.0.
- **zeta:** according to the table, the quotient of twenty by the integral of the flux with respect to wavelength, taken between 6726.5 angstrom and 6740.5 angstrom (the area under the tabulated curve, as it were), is 0.160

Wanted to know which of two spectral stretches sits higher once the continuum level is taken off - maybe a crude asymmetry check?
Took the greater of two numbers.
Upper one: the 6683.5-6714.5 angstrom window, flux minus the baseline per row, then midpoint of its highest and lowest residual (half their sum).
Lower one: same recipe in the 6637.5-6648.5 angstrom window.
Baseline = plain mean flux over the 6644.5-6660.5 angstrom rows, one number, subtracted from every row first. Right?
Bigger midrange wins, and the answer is 0.50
